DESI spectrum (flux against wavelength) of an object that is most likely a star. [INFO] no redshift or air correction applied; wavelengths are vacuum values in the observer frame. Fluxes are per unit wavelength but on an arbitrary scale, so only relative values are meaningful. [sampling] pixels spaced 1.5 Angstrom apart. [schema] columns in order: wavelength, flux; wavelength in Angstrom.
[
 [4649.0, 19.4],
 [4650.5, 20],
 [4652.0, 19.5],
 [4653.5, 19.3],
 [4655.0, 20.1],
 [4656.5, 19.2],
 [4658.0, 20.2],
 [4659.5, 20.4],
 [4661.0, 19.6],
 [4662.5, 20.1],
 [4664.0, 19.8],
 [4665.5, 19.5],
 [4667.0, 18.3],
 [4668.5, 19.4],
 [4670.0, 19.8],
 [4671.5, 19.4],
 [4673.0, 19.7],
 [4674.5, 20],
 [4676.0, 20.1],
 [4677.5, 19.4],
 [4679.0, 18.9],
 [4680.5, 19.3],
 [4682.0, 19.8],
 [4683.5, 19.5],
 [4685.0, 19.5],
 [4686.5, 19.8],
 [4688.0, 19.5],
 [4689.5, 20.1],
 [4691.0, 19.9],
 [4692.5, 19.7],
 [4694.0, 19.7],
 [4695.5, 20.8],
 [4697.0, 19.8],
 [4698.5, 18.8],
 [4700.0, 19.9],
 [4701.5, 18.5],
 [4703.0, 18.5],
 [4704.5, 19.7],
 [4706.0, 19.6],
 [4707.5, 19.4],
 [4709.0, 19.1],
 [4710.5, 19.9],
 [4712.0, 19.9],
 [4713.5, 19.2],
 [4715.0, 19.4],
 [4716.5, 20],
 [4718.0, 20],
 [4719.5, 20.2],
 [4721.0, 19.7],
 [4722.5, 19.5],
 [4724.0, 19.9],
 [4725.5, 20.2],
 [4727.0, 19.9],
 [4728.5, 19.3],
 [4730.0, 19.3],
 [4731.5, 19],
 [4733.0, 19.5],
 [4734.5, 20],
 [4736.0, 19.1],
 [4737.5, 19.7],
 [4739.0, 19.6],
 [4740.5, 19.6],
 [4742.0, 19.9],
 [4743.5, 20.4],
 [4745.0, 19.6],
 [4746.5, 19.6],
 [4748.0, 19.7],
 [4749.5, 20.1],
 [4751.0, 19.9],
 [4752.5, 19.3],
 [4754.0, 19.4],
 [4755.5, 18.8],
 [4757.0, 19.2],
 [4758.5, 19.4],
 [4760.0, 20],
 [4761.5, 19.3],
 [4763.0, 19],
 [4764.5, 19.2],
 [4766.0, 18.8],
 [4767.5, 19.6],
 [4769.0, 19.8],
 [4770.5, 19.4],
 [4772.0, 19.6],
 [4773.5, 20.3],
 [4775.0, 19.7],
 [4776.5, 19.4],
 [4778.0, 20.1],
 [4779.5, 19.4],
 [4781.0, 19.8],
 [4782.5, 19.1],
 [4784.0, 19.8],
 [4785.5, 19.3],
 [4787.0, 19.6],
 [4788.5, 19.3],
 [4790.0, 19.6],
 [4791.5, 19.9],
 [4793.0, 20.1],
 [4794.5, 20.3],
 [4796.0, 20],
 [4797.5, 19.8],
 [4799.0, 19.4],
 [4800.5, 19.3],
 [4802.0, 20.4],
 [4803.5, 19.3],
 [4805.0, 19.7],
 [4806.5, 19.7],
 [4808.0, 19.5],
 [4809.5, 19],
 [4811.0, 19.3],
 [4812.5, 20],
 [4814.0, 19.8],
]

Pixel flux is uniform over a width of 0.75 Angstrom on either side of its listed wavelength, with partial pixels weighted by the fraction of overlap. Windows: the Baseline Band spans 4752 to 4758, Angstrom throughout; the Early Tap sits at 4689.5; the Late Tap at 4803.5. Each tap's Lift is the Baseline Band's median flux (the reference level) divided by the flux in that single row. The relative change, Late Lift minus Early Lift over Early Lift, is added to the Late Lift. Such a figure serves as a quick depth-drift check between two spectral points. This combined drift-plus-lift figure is 1.04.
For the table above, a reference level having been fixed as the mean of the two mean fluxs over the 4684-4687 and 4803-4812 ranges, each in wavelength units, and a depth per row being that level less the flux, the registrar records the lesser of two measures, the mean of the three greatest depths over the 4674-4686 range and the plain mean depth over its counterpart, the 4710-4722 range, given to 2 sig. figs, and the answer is -0.25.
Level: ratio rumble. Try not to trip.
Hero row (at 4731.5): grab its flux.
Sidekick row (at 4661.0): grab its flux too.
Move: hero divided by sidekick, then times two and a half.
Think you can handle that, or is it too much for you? 2.42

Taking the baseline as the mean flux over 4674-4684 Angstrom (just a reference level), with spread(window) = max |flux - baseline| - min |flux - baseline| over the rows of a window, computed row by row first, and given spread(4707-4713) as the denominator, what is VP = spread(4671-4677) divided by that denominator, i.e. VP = 1.3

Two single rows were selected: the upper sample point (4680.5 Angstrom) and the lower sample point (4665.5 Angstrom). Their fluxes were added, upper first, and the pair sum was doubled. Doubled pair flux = 77.6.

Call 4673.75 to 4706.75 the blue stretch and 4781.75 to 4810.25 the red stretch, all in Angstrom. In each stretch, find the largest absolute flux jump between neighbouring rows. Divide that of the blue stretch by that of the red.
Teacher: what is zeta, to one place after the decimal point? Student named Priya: 1.3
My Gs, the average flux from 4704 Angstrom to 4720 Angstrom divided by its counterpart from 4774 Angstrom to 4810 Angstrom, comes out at 1.00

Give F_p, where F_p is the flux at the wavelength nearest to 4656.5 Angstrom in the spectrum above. 19.2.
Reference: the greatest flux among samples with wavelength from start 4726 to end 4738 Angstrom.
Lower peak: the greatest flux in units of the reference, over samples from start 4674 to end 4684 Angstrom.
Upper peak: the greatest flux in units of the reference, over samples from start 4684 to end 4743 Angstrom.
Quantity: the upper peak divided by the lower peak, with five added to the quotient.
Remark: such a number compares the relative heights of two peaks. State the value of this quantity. 6.03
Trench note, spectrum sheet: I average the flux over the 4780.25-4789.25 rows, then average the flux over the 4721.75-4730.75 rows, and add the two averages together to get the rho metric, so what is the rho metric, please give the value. 39.2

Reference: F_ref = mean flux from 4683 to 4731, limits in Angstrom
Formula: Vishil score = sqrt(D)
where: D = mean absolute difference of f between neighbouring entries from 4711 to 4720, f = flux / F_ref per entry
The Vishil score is 0.13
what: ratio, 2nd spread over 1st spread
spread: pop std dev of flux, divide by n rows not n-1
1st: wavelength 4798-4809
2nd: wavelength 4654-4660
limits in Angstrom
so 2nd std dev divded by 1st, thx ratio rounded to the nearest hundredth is 1.29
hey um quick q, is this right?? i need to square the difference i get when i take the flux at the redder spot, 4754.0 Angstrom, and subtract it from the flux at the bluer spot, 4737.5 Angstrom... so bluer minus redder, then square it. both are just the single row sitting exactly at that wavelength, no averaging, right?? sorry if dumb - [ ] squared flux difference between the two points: 0.1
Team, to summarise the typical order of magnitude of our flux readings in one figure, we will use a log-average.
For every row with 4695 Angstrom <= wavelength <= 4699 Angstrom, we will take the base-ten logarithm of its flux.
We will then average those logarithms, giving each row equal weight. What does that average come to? 1.30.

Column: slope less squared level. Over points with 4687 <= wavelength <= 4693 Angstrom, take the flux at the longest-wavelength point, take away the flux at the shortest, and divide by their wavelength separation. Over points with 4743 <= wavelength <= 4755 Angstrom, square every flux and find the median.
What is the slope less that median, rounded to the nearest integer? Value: -386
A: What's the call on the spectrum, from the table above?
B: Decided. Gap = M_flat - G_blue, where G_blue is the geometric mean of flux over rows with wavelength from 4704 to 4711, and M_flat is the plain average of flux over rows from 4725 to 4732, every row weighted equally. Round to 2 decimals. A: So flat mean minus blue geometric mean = 0.00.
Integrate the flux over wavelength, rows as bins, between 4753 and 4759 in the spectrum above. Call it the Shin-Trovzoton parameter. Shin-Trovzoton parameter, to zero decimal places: 115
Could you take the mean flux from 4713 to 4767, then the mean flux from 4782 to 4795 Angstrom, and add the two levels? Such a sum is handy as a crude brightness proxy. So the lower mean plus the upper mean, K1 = 39.2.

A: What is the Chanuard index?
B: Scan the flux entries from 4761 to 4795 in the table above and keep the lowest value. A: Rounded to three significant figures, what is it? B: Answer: 18.8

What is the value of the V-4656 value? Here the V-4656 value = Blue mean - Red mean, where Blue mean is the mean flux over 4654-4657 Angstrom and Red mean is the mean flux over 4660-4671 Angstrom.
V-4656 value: 0.1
